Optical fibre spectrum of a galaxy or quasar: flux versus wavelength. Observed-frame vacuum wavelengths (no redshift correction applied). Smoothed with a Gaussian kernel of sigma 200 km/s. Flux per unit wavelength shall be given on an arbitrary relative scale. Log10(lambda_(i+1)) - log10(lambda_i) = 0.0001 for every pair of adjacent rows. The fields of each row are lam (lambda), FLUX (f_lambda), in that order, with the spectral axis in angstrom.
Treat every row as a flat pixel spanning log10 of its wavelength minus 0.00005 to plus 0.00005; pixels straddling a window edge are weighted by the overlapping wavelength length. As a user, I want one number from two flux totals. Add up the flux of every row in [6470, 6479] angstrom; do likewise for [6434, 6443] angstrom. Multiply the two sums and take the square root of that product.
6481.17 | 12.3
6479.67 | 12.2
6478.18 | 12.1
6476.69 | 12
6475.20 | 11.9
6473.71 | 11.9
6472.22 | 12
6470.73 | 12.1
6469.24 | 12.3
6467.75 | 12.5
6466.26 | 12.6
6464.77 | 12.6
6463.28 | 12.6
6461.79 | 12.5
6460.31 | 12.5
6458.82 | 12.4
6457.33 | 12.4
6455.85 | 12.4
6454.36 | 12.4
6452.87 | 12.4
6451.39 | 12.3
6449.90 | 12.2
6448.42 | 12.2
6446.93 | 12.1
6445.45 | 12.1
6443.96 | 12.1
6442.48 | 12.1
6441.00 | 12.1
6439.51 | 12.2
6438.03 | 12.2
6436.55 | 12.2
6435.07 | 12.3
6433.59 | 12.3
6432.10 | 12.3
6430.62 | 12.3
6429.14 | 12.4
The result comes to 72.5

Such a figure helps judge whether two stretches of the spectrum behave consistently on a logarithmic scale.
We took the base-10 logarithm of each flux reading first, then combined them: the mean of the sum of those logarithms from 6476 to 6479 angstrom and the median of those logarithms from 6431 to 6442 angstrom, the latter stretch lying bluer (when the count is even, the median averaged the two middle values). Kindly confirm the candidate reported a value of 1.6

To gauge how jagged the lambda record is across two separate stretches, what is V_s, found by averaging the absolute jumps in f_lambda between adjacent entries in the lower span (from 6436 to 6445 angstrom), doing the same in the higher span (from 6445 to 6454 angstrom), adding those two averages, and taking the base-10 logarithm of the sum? -1.10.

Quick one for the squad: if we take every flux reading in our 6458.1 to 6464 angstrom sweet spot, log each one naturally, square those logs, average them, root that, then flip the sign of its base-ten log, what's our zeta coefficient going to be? -0.402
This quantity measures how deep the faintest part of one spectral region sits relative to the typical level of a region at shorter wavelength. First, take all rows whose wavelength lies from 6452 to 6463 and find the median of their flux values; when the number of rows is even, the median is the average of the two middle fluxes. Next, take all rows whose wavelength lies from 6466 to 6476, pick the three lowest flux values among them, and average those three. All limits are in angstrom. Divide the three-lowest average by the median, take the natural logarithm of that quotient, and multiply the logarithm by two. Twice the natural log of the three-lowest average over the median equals -0.077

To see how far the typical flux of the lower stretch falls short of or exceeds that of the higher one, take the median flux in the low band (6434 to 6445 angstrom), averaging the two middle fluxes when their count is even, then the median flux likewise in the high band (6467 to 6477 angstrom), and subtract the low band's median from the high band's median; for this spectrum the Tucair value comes -0.20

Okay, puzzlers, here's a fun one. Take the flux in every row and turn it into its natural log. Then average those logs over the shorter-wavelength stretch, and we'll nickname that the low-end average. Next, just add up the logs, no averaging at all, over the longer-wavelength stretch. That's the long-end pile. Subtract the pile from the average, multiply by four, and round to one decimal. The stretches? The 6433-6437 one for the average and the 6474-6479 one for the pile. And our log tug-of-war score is -19.8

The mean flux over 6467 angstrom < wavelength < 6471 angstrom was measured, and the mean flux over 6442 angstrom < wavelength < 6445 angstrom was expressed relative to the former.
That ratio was 0.98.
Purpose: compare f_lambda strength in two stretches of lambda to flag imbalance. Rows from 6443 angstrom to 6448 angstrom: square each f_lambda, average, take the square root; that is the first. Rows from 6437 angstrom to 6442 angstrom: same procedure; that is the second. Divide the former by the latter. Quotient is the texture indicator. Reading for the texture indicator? 0.99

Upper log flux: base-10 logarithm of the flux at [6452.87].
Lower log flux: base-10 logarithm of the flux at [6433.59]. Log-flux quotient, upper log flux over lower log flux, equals 1.003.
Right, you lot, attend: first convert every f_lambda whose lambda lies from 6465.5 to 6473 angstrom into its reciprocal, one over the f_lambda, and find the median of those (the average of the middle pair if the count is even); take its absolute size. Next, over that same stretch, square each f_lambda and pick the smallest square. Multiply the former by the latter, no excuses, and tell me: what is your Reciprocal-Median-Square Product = 11.71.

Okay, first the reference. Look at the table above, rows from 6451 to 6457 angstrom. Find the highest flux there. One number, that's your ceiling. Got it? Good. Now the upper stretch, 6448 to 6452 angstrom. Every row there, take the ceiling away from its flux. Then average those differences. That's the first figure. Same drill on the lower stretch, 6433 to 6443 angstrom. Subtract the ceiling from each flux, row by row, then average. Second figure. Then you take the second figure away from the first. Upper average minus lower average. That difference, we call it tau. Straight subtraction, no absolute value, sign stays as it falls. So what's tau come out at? 0.03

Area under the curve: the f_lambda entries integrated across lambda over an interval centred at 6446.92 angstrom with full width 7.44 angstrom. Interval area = 90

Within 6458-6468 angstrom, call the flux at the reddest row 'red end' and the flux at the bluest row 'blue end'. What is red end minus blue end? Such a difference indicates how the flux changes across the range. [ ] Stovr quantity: 0.10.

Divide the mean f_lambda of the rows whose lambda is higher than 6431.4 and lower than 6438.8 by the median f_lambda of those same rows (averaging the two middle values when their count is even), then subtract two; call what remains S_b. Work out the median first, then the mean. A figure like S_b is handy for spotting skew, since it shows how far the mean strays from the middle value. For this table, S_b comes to -1.003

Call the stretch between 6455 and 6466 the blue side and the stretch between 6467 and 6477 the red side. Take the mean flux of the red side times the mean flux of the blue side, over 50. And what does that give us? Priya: 3.02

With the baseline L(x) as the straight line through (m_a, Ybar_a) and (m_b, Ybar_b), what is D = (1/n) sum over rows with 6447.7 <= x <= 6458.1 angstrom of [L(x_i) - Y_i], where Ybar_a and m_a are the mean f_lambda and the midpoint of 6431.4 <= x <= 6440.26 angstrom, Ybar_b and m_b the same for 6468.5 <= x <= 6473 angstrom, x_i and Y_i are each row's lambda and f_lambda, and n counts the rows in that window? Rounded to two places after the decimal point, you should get -0.14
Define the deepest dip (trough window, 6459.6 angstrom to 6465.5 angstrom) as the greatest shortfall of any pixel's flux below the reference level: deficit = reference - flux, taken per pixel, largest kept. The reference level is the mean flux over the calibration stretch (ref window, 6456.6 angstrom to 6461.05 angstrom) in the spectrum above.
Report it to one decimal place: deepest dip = -0.1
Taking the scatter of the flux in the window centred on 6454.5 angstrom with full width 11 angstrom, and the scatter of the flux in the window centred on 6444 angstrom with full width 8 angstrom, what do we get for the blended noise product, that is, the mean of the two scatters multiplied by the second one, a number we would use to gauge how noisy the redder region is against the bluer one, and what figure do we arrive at 0.0000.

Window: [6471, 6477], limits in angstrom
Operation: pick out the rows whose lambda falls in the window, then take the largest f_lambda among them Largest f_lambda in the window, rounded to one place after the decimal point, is 12.0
